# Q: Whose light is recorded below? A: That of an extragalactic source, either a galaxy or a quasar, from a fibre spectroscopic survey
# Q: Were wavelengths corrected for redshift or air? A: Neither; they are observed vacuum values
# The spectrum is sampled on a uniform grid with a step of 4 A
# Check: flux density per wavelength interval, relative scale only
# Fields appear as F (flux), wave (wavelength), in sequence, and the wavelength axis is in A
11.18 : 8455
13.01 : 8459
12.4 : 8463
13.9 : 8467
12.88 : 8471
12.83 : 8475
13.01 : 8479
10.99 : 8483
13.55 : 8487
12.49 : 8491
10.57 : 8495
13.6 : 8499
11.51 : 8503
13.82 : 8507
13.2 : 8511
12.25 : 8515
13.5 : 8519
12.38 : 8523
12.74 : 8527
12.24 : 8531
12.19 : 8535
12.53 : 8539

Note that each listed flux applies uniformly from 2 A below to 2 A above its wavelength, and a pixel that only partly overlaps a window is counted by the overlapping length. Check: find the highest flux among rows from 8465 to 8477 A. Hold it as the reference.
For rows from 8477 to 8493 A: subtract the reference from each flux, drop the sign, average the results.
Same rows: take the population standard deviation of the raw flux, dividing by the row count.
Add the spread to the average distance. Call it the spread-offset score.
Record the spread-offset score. 2.3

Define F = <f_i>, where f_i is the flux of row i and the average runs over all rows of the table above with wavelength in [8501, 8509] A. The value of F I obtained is 12.7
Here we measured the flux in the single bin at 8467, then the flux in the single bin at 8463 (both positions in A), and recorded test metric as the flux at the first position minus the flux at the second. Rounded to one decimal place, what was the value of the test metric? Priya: 1.5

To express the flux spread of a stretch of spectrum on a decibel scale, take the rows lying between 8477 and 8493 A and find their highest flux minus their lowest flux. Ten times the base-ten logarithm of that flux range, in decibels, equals 4.1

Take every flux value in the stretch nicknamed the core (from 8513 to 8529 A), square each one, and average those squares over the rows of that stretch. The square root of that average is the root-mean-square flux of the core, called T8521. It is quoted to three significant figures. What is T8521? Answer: 12.7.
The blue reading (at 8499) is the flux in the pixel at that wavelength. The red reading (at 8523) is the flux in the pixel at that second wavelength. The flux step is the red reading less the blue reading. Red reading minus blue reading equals -1.2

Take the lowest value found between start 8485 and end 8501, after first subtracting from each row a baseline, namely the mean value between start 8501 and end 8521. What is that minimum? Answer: -2.3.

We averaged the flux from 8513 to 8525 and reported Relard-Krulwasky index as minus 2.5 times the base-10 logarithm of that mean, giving -2.76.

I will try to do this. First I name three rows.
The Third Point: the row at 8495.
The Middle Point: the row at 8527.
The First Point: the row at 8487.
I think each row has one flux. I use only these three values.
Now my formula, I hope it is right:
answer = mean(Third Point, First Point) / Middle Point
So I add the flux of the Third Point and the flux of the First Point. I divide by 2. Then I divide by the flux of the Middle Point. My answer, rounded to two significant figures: 0.95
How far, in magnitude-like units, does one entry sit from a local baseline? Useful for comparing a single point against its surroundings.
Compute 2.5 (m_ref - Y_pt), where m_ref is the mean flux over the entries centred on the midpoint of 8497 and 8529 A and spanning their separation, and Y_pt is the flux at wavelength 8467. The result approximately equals -2.6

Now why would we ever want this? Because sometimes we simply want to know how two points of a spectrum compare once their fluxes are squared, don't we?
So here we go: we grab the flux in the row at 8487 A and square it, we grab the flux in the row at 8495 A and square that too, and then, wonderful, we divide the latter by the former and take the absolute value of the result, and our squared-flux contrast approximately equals 0.61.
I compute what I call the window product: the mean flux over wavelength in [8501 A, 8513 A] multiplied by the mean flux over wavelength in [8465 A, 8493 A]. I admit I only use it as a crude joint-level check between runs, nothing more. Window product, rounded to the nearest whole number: 164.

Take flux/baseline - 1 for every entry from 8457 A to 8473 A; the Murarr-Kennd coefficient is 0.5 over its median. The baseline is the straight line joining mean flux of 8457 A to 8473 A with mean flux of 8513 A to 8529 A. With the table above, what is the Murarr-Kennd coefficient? -64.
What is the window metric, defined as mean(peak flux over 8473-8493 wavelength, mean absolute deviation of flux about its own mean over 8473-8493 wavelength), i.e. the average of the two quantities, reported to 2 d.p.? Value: 7.11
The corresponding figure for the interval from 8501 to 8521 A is 7.30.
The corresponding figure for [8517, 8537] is 6.95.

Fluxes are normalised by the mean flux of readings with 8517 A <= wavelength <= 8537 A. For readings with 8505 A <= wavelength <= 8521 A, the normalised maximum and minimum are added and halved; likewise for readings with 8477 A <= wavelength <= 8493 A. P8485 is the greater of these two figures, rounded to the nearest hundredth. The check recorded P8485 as 1.03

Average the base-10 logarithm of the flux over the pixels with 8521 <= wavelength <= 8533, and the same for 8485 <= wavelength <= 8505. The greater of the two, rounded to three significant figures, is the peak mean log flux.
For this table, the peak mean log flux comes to 1.10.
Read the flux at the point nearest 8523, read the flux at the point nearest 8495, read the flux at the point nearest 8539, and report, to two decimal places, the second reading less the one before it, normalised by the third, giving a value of -0.14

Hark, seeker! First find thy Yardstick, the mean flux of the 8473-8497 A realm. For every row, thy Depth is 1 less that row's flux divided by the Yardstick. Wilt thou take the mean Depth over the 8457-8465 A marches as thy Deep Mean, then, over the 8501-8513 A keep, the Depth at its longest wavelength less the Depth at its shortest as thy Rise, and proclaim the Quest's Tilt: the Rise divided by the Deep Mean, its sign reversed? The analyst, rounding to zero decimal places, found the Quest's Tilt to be -4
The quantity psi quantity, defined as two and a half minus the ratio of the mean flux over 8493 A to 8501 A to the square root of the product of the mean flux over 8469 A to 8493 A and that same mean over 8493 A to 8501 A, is 1.52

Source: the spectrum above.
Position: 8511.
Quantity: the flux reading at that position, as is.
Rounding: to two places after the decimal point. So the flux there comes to 13.20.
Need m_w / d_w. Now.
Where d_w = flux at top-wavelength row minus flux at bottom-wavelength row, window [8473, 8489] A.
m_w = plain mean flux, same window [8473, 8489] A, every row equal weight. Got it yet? 17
